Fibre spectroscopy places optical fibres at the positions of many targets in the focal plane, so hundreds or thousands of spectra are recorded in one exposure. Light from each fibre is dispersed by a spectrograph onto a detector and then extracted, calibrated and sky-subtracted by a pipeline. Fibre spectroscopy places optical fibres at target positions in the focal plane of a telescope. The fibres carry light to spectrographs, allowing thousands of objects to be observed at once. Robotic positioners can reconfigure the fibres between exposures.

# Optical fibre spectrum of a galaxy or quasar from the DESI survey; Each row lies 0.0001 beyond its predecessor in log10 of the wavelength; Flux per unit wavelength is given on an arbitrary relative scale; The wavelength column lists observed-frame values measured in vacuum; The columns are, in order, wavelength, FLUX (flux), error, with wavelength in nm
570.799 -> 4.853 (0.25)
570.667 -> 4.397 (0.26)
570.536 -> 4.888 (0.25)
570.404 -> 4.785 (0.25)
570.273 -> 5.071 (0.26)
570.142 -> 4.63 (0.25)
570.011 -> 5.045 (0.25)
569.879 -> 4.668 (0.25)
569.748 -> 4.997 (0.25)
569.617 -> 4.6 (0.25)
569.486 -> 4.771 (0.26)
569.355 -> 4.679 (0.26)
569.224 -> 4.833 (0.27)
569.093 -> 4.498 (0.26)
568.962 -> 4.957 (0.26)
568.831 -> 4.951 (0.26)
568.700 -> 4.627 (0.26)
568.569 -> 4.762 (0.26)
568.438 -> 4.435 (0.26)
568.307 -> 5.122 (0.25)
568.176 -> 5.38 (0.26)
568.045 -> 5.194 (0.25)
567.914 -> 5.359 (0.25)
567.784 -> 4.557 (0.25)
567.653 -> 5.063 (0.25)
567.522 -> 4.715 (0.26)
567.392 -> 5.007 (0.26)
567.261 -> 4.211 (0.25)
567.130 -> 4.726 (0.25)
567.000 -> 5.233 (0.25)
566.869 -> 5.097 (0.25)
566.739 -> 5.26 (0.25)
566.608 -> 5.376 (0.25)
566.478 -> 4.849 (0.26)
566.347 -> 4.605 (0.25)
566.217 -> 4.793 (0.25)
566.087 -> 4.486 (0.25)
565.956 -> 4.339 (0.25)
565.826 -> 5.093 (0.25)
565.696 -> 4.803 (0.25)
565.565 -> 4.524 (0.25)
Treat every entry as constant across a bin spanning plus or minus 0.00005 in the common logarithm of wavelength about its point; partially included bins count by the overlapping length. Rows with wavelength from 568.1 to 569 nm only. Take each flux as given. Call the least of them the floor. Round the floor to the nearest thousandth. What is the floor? 4.435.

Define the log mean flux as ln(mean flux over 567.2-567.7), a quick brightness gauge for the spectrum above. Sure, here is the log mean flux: 1.56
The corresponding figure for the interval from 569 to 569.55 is 1.55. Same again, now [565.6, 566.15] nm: 1.54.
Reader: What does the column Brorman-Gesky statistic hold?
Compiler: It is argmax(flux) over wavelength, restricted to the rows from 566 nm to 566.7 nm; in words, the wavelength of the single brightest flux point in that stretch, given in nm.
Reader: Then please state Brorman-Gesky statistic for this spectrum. 566.608 nm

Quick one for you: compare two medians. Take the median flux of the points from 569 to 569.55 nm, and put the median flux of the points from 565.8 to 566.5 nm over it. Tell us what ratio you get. 0.99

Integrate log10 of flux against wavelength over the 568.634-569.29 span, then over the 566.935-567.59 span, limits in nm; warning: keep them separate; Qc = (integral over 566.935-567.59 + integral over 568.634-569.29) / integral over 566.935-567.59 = 2.00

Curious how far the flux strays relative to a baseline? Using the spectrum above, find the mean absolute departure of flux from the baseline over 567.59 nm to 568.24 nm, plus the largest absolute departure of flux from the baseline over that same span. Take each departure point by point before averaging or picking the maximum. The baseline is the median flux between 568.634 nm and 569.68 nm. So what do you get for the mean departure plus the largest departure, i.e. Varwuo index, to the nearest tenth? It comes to 1.1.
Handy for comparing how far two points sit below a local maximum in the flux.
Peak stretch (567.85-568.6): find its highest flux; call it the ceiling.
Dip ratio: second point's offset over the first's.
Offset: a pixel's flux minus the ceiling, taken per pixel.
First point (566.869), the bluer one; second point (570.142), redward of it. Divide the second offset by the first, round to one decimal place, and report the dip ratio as 2.7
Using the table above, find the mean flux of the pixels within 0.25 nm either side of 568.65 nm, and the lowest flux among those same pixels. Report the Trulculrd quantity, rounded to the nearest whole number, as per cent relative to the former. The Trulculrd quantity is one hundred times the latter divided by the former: 94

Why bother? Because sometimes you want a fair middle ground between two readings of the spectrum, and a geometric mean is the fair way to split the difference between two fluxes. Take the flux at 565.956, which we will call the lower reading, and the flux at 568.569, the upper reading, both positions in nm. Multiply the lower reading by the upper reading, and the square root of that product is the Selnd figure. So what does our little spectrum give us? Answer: 4.55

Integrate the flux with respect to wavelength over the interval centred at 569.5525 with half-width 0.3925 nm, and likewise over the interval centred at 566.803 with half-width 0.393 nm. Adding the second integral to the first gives 7.73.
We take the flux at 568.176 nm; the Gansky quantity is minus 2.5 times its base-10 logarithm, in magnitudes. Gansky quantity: -1.83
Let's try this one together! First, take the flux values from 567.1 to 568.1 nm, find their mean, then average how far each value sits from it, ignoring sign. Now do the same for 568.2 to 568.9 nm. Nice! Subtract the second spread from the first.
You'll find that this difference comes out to 0.096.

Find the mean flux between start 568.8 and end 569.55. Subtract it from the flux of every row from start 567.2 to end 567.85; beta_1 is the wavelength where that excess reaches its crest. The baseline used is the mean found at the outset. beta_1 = 567.653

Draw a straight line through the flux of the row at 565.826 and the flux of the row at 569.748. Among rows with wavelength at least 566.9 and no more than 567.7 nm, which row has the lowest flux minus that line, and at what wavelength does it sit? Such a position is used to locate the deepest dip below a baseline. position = 567.261 nm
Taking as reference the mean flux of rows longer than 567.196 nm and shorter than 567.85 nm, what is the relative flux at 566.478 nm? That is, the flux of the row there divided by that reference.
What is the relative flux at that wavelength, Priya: 1.03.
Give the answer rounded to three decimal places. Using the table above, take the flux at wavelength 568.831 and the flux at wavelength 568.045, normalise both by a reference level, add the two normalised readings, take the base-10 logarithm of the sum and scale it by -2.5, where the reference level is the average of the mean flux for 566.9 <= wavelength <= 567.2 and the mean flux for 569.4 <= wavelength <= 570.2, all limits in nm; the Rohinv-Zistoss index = -0.794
